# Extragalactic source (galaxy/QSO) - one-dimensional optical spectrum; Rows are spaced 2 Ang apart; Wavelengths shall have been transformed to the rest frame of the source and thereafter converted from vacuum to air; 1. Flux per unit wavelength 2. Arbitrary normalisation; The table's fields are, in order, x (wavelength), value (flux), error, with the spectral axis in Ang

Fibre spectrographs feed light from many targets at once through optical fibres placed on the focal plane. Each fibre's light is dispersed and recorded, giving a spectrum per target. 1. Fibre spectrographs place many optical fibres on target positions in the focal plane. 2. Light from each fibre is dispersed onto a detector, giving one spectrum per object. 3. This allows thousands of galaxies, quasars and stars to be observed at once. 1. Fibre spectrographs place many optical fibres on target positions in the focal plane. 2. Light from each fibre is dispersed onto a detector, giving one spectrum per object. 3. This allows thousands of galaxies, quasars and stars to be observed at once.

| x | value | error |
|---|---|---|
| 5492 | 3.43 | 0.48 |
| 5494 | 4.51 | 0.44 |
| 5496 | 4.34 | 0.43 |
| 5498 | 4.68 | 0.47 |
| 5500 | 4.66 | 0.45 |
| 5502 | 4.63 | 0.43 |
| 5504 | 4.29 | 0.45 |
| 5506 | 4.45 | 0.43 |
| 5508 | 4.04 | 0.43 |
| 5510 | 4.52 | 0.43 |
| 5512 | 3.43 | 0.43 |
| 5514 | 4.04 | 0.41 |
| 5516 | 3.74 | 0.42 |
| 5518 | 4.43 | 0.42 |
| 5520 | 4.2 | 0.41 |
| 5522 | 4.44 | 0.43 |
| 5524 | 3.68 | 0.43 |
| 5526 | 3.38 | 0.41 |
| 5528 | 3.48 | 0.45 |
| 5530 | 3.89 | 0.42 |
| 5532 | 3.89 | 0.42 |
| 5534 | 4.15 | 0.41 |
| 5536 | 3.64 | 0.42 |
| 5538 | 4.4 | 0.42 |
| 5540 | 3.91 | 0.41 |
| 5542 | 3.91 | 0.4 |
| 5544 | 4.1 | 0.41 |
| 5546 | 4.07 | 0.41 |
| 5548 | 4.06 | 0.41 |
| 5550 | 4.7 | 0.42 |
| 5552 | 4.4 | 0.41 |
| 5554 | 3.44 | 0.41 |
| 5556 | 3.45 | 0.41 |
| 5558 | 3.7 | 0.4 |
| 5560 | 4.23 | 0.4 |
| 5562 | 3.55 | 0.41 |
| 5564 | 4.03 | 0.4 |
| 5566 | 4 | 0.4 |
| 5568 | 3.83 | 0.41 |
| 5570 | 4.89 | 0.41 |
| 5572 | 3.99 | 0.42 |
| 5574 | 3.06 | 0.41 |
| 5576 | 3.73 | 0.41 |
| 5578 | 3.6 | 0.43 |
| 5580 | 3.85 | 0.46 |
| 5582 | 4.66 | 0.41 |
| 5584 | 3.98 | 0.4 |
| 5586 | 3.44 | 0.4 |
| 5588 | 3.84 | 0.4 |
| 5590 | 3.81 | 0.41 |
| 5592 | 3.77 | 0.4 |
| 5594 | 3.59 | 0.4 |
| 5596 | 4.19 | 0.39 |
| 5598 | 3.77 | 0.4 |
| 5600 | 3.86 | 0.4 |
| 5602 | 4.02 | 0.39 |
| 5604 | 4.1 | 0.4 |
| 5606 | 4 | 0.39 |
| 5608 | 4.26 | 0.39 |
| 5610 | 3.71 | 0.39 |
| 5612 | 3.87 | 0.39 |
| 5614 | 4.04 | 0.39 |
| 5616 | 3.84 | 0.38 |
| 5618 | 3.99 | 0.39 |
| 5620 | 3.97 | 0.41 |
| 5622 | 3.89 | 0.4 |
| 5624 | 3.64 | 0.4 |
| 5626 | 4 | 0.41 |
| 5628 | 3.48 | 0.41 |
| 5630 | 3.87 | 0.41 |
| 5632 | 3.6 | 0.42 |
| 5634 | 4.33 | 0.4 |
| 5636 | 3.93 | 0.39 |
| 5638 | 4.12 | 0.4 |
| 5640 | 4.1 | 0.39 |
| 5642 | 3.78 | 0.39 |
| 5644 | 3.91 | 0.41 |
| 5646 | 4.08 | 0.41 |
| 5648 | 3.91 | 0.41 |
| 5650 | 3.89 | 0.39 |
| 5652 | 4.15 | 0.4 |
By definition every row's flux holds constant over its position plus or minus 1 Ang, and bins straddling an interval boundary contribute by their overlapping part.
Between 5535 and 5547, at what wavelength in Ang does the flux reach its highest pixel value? 5538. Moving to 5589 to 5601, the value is 5596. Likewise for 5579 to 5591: 5582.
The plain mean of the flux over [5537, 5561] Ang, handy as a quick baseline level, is 4.03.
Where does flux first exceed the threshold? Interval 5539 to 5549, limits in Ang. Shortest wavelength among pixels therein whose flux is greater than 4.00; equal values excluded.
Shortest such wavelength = 5544 Ang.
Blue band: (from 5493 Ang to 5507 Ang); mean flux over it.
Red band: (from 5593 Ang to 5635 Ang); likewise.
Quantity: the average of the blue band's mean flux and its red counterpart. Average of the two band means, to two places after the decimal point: 4.21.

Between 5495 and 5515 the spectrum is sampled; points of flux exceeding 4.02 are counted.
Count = 9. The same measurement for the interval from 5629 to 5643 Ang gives 3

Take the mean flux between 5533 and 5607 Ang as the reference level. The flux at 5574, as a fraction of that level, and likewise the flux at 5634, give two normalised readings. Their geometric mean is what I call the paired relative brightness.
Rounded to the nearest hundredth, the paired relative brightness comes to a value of 0.92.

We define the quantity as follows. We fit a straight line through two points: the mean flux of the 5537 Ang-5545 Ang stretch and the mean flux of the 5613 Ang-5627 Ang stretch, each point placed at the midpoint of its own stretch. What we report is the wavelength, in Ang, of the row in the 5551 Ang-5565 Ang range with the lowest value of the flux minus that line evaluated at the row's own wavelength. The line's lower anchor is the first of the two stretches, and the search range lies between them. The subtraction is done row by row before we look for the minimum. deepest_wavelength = 5554 Ang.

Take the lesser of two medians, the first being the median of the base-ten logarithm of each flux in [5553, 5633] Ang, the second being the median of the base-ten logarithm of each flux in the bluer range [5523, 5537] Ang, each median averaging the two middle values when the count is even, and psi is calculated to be 0.566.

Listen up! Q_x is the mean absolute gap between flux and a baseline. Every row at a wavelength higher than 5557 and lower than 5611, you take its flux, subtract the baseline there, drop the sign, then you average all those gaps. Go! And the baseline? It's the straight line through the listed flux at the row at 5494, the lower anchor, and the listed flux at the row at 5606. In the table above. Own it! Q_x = 0.33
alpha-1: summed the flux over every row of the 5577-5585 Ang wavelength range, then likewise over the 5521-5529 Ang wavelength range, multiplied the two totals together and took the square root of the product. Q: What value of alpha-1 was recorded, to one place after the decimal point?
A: 15.5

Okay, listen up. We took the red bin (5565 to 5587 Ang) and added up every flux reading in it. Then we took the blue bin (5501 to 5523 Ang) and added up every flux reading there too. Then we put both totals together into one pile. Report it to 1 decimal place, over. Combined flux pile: 89.2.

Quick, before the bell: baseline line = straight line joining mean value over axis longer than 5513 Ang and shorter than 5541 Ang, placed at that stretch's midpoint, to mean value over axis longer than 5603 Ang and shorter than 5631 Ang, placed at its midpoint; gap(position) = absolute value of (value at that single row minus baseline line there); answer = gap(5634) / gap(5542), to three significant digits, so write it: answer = 14.2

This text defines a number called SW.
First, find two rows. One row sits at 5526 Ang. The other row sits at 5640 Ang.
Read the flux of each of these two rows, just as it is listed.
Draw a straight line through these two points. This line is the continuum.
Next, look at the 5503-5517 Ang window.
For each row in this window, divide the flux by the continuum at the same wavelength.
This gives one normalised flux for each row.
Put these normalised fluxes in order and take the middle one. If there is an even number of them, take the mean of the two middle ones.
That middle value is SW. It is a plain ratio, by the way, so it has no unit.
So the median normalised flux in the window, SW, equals 1.24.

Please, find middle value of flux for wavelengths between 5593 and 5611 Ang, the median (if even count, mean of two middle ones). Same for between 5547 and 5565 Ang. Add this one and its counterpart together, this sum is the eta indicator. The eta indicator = 8.03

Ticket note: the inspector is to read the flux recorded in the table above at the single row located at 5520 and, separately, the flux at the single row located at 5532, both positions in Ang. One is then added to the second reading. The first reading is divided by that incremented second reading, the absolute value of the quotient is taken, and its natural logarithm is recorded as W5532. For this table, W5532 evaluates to -0.15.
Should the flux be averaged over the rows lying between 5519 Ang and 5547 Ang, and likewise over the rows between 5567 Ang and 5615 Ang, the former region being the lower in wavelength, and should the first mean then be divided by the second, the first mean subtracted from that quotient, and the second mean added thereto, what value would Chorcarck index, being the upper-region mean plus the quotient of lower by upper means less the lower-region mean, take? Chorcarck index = 0.98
